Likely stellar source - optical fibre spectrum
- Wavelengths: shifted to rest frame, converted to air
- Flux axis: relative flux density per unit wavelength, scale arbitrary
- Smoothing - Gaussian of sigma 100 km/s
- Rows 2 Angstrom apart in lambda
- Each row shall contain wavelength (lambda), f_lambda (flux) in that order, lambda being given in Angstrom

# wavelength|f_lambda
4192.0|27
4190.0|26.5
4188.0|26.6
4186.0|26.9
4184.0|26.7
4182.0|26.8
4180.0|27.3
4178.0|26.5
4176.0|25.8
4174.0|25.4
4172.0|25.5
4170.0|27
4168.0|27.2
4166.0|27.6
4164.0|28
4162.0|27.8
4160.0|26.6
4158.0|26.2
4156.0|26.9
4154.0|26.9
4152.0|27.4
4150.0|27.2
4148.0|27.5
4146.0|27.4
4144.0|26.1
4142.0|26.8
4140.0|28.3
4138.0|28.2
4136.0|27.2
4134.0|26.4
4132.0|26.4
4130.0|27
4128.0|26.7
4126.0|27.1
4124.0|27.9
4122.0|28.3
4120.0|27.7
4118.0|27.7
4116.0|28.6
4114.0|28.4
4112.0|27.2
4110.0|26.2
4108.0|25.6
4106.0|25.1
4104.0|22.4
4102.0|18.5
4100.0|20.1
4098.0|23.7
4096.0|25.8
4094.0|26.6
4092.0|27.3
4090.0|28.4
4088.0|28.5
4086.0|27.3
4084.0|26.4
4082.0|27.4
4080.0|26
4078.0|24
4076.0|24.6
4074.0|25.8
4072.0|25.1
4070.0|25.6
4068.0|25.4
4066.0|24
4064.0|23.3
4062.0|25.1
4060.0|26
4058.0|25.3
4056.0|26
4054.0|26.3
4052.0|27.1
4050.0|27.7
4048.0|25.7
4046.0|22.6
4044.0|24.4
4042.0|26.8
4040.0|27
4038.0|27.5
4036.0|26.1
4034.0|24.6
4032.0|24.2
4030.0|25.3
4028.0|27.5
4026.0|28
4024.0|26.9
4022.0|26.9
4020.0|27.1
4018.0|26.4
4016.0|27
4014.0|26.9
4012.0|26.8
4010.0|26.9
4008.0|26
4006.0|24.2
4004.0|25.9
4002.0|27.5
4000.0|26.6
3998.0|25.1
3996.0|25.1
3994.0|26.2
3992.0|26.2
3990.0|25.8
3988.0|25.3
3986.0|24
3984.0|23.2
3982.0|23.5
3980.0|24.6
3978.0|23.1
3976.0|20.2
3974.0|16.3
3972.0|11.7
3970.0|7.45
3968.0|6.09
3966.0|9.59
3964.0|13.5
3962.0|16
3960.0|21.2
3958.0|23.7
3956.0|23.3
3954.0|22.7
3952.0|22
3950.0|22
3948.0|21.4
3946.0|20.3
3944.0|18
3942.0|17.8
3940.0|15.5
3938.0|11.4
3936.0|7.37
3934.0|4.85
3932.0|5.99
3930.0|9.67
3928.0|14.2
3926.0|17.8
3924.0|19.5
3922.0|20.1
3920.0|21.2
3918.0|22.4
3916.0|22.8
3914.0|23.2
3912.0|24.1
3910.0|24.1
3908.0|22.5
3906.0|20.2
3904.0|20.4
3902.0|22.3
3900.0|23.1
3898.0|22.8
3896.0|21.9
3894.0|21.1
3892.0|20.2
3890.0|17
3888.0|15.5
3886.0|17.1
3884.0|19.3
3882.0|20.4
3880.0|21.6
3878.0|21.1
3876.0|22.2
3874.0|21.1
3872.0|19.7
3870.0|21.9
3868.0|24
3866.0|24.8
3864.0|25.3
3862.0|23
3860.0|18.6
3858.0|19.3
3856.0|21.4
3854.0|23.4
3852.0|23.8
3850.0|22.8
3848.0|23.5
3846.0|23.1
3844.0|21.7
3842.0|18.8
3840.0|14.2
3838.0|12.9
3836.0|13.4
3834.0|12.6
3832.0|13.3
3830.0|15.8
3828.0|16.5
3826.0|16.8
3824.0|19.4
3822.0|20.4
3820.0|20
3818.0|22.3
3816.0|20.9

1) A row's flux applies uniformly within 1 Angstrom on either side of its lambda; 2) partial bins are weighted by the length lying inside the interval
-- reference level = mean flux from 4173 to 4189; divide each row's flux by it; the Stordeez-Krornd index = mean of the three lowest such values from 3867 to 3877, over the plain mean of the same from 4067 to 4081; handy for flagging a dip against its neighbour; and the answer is 0.829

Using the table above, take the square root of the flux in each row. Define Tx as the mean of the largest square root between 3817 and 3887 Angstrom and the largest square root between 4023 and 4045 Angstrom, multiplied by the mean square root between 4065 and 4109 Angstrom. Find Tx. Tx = 25.9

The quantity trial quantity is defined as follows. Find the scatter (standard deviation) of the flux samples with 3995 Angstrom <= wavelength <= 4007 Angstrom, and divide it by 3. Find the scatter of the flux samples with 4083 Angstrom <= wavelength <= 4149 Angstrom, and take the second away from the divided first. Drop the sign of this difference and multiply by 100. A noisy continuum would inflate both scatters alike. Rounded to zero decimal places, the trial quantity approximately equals 189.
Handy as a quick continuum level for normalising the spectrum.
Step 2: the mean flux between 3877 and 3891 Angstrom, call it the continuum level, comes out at 18.9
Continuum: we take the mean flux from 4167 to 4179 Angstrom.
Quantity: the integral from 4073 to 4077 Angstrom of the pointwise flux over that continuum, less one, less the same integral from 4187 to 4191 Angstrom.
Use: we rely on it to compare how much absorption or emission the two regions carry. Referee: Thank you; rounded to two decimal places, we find -0.21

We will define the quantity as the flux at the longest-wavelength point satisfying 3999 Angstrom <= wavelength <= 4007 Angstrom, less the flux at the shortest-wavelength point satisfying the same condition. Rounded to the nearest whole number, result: -2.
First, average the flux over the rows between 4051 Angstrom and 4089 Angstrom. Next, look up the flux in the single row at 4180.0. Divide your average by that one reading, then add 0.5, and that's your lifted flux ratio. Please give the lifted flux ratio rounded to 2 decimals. 1.44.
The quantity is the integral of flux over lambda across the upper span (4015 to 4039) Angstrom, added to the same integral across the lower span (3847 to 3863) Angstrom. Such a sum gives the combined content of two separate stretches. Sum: 987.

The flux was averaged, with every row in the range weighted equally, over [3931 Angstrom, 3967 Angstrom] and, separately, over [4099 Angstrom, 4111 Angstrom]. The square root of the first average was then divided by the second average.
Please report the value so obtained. 0.177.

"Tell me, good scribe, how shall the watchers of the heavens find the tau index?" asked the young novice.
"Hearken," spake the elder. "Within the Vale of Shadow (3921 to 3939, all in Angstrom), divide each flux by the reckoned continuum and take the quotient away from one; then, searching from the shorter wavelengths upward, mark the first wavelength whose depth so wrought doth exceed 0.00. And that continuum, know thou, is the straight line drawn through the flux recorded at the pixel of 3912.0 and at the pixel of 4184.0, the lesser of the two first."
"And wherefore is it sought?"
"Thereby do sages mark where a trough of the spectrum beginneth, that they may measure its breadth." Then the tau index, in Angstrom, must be 3922.0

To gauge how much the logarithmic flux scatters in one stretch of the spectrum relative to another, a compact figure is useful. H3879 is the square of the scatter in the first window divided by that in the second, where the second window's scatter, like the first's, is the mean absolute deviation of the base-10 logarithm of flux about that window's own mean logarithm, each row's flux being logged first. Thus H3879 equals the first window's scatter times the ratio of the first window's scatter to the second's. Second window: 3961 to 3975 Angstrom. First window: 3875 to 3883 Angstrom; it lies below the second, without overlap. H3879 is 0.001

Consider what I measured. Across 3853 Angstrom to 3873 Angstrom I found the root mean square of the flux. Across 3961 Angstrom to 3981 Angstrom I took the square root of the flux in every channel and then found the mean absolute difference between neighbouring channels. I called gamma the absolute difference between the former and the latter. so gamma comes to 21.8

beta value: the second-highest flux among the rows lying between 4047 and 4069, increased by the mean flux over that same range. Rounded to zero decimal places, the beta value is 53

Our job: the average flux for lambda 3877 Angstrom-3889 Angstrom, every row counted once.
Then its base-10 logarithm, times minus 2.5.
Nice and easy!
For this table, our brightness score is -3.2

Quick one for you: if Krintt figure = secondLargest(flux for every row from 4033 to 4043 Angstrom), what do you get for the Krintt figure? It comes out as 27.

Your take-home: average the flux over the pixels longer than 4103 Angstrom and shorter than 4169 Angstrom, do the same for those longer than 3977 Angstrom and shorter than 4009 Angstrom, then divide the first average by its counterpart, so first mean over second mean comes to 1.1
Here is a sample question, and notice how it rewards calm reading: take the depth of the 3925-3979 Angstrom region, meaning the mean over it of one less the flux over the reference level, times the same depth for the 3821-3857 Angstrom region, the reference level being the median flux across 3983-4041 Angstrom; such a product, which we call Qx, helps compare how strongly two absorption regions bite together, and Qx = 0.117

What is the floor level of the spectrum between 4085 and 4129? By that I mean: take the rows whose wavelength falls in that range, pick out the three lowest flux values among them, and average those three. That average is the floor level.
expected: 20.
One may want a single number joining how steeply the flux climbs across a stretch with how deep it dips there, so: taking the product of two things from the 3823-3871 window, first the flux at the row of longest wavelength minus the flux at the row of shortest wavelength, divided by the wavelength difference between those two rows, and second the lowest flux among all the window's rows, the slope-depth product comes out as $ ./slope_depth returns 0.7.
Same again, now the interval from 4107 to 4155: 0.7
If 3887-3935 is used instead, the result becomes -1.1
